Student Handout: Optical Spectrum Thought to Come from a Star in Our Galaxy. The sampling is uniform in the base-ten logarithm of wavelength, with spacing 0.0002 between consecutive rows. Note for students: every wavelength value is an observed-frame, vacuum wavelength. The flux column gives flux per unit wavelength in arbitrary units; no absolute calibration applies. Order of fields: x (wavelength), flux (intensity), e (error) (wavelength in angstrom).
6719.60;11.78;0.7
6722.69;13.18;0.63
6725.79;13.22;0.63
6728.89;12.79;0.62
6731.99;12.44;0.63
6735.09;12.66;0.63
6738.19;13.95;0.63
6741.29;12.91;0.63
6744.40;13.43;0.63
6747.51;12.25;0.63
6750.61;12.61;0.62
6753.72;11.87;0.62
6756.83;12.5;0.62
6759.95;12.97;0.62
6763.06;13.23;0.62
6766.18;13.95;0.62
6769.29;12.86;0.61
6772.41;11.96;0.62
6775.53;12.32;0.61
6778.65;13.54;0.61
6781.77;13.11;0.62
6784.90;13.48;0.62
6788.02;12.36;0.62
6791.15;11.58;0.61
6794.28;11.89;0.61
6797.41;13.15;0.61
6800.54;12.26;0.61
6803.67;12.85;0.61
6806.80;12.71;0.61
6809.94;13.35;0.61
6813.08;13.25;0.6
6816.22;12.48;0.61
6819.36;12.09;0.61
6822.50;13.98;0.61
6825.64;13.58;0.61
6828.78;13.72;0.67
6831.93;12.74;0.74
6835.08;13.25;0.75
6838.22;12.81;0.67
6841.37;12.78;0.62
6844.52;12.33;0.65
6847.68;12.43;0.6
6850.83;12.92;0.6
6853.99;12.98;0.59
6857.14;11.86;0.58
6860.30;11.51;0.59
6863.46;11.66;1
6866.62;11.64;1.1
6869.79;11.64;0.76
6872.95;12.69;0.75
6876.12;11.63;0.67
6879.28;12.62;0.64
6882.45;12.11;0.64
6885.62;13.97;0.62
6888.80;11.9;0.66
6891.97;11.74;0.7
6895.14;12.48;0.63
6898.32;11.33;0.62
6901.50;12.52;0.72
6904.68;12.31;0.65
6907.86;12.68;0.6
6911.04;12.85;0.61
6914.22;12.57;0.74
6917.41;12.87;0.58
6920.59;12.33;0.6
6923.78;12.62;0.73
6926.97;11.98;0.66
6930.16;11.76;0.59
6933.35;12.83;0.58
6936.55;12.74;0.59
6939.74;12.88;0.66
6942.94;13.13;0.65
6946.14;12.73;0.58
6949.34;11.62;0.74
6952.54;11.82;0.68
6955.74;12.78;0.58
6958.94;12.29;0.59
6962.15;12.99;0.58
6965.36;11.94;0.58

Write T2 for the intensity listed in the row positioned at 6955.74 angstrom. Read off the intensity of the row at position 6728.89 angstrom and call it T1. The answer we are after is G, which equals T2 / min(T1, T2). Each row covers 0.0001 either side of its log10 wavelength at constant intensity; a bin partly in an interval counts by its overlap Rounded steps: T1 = 12.79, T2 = 12.78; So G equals 1.00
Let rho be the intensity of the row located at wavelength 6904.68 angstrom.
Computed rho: 12.31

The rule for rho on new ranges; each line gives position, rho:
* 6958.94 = 12.29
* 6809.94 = 13.35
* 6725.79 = 13.22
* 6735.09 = 12.66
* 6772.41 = 11.96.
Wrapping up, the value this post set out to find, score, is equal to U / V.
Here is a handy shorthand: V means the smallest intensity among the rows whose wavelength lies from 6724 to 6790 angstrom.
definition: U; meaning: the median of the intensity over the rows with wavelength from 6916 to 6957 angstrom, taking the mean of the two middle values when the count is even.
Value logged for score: 1.07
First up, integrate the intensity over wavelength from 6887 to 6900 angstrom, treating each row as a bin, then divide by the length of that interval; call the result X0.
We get 11.9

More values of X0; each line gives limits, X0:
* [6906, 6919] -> 12.7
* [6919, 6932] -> 12.2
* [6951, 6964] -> 12.5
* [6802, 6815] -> 13.0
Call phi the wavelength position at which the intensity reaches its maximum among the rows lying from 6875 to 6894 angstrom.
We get 6885.62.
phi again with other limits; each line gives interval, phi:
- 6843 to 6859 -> 6853.99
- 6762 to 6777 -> 6766.18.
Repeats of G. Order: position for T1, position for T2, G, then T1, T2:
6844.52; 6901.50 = 1.02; 12.33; 12.52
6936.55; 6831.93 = 1.00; 12.74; 12.74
